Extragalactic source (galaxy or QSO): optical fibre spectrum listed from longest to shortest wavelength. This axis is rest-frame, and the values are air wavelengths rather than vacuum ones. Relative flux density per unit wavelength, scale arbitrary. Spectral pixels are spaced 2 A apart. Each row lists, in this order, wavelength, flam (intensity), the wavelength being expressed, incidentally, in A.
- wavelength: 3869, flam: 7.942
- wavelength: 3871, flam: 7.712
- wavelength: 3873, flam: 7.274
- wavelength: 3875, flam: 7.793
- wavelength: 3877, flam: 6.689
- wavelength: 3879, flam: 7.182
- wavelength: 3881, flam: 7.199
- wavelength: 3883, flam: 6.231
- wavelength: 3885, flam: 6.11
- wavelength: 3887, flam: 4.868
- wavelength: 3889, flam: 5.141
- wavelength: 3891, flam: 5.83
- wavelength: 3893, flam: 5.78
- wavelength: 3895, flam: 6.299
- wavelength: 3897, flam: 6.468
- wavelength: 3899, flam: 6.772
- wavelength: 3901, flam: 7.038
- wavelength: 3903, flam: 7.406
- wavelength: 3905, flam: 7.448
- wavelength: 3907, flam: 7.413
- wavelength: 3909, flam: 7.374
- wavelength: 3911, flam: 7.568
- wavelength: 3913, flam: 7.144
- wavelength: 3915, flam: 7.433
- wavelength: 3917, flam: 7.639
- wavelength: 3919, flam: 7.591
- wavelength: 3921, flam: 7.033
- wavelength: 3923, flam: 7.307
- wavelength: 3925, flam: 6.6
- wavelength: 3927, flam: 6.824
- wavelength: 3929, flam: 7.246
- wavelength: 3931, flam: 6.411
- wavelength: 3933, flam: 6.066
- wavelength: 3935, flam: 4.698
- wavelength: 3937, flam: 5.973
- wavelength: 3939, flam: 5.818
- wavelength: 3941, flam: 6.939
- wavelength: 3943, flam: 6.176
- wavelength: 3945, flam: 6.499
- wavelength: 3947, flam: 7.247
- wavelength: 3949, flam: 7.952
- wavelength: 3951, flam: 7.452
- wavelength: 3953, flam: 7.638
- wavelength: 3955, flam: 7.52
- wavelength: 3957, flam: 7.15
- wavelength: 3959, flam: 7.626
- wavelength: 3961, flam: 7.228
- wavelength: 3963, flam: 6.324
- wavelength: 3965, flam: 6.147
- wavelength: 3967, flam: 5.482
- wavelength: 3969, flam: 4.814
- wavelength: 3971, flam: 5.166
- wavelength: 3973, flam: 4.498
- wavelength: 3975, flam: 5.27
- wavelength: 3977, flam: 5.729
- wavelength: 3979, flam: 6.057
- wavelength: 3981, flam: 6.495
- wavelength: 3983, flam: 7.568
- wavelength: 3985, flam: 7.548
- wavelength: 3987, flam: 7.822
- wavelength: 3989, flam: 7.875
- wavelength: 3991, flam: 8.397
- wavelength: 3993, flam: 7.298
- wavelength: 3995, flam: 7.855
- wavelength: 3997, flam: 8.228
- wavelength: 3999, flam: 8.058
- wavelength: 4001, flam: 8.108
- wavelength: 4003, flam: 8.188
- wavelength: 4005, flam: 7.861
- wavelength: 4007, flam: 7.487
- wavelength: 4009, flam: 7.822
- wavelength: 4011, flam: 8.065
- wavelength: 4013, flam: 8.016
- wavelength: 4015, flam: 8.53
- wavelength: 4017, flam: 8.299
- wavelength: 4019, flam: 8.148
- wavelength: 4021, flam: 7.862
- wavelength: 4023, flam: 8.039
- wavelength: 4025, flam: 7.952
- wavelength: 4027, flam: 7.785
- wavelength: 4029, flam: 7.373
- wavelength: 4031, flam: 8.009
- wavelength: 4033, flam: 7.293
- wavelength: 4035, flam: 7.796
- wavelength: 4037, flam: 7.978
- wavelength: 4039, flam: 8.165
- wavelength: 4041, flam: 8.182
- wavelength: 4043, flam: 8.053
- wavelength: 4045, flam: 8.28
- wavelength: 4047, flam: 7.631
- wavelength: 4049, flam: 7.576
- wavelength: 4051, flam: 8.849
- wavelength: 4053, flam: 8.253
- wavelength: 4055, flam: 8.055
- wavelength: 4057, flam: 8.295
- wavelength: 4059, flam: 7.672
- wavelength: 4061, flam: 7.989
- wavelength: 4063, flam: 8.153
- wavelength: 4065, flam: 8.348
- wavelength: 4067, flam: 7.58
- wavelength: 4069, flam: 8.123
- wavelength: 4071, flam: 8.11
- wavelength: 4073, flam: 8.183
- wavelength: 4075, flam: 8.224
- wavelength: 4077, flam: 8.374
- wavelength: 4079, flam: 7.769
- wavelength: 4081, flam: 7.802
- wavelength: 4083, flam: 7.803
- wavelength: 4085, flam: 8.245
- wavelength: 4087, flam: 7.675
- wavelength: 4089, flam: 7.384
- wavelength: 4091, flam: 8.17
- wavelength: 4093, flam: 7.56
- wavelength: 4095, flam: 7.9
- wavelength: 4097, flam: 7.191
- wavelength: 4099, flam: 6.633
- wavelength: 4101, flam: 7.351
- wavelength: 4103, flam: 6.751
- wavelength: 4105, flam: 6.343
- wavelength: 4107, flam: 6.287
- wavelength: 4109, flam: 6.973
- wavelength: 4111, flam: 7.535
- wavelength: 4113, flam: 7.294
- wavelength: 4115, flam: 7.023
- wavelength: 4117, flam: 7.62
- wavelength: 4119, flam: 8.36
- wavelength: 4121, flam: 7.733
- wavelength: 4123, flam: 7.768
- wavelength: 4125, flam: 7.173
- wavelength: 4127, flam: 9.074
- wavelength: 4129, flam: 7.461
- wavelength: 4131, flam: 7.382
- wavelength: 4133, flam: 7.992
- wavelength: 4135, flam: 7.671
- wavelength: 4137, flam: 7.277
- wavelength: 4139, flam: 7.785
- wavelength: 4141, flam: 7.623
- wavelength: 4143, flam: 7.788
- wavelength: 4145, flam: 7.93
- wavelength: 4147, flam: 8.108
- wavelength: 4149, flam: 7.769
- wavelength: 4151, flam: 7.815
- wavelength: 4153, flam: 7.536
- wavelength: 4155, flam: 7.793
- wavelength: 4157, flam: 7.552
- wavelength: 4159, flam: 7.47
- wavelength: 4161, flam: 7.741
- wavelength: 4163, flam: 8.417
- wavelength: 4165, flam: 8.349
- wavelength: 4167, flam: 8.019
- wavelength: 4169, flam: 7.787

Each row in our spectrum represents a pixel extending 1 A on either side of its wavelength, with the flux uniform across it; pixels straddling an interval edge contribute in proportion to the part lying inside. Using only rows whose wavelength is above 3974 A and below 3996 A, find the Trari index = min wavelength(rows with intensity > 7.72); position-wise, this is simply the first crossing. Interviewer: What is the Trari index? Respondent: 3987 A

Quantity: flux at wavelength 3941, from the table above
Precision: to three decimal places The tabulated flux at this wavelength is 6.939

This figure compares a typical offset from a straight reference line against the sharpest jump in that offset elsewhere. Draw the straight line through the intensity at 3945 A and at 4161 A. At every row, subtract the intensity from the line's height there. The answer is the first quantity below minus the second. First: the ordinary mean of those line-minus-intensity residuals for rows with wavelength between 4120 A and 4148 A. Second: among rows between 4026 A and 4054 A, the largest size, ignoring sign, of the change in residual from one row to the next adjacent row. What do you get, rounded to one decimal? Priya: -1.4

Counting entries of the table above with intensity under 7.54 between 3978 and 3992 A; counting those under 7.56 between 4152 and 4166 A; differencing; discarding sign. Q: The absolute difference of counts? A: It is 1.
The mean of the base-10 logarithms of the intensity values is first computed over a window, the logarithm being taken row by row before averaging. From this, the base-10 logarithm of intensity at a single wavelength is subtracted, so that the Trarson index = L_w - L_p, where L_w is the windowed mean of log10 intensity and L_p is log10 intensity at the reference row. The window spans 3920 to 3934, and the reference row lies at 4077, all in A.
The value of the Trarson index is -0.092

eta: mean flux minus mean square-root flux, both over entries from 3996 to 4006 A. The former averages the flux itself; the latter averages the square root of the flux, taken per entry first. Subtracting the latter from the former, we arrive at 5.2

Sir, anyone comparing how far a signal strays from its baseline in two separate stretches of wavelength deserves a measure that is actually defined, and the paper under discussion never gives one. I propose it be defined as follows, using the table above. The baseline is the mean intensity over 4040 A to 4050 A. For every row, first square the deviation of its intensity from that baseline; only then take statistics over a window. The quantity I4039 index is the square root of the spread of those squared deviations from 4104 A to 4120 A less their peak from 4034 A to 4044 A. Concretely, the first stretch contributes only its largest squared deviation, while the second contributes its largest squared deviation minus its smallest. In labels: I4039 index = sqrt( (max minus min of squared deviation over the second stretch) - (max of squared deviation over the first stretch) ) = 1.6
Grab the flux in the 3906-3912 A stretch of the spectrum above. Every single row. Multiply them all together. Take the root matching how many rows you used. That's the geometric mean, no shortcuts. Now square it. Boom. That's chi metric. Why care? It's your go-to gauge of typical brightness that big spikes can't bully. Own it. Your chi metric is 56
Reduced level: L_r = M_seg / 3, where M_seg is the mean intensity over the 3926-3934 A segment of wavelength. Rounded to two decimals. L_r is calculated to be 2.21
